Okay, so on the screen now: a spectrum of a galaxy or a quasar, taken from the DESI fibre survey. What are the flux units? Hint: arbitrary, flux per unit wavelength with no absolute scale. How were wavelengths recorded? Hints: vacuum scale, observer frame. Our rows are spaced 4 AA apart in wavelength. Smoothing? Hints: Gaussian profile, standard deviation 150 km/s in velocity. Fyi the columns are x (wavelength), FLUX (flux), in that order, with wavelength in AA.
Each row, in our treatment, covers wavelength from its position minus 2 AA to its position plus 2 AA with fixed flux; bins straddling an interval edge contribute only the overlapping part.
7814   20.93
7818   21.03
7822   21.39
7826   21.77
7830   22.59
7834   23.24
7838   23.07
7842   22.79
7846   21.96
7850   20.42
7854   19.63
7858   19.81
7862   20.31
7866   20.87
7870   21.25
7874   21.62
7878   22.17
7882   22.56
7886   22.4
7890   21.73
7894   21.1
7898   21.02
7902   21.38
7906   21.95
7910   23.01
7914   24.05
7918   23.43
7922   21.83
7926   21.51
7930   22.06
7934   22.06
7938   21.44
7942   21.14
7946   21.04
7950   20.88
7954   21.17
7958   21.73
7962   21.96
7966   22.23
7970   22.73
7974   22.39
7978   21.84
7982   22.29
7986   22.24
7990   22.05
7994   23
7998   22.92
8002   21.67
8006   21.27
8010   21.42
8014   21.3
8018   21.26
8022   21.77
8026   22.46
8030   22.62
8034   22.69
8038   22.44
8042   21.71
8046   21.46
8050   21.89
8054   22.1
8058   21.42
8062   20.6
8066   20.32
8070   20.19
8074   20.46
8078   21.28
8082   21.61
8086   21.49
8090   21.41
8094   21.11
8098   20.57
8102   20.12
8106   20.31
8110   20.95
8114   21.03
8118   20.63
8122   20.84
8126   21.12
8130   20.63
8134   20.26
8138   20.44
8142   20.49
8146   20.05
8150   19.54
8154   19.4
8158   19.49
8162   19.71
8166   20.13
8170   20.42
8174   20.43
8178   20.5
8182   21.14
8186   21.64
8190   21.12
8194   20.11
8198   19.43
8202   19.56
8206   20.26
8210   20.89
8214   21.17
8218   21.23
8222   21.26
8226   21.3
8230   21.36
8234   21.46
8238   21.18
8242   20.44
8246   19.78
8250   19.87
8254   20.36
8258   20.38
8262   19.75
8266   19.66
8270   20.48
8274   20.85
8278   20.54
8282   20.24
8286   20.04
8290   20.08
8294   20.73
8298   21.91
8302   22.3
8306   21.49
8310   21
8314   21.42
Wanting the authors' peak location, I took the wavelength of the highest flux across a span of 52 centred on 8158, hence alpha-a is 8182 AA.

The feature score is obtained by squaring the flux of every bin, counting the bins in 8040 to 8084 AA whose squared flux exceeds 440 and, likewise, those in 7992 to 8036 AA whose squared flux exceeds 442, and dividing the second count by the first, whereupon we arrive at 1.6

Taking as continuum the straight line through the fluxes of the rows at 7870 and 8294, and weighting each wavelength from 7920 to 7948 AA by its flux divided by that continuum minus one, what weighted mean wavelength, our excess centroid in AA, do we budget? 7929.0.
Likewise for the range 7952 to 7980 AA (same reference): 7968.8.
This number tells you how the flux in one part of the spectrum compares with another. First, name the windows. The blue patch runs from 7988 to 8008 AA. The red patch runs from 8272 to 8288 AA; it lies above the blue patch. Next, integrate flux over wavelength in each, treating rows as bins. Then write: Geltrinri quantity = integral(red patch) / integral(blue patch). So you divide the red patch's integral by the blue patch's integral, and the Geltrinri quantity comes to 0.74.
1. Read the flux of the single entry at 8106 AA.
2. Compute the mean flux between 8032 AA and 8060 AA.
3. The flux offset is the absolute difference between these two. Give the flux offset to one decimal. 1.6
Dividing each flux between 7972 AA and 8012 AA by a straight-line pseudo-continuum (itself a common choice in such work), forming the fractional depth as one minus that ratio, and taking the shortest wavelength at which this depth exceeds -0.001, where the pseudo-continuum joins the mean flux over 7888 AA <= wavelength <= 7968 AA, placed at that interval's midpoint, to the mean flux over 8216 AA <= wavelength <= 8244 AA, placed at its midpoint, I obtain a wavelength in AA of 8002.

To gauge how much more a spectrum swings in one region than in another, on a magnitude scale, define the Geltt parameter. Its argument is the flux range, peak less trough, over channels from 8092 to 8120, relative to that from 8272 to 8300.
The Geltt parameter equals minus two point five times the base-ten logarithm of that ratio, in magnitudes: 0.7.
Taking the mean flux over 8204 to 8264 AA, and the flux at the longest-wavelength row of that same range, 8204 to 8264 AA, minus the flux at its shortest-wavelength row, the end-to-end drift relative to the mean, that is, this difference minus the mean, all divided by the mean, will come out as -1.02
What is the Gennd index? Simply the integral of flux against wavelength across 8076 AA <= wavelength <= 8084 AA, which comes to 172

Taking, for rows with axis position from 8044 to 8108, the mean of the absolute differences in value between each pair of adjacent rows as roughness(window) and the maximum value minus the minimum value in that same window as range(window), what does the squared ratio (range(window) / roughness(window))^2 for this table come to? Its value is 28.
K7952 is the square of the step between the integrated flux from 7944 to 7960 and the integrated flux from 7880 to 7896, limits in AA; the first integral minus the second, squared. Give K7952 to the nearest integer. 141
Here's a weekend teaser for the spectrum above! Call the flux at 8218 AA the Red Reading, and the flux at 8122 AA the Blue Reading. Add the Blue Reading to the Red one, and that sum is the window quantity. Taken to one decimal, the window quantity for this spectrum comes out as 42.1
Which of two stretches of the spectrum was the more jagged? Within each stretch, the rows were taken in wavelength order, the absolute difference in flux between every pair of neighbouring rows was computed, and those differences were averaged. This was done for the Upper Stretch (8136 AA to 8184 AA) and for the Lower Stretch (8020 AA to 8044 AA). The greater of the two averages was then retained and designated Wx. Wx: 0.38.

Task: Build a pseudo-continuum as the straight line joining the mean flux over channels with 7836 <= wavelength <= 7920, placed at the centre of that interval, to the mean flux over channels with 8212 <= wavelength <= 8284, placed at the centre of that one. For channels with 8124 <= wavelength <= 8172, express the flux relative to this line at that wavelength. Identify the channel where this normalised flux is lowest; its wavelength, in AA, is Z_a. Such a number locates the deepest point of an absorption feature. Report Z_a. 8154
